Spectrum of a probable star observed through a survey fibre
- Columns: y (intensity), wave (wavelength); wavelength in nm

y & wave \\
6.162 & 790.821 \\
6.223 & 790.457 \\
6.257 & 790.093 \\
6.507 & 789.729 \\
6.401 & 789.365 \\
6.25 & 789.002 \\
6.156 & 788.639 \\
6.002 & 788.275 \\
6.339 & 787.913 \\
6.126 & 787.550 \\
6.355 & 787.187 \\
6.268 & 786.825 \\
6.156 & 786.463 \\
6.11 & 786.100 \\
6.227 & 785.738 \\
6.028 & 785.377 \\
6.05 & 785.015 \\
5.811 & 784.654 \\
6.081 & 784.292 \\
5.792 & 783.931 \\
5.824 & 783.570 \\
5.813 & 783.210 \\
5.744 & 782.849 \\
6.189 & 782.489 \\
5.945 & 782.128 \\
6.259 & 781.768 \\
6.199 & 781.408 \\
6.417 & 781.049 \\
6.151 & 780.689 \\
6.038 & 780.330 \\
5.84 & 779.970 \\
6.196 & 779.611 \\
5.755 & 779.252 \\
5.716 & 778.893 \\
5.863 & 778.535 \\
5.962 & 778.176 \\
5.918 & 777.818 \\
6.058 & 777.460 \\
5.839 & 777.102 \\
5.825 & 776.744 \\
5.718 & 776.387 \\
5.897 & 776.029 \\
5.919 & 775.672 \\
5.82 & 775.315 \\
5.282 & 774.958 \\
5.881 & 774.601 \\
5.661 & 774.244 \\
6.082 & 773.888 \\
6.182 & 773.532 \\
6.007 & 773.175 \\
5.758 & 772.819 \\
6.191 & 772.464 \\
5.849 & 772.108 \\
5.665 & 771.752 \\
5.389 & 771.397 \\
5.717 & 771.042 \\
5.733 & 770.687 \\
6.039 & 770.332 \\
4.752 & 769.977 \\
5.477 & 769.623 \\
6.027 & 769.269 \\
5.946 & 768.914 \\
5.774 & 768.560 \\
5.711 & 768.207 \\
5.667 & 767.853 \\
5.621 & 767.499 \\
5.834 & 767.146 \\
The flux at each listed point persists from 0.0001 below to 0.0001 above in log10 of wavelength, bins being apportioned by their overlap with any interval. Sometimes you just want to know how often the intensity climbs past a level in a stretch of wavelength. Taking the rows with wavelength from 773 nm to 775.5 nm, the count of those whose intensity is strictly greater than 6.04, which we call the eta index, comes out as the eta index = 2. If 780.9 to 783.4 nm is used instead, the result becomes 4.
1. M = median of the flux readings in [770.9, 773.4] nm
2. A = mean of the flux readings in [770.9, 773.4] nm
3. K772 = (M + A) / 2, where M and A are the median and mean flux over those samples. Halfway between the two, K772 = 5.78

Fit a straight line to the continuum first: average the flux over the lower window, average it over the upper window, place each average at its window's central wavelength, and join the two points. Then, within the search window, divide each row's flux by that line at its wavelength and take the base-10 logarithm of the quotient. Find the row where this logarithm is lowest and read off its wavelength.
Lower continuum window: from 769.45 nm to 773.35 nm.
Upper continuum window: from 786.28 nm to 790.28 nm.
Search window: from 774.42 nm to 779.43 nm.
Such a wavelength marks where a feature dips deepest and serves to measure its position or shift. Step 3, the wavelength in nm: 774.958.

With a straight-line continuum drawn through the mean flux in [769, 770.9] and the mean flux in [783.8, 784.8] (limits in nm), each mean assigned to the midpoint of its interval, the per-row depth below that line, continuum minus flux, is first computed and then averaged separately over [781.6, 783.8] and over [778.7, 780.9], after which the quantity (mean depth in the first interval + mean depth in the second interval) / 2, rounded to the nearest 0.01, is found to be -0.12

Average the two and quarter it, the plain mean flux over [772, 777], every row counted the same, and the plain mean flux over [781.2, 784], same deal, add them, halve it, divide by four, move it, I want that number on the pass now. 1.48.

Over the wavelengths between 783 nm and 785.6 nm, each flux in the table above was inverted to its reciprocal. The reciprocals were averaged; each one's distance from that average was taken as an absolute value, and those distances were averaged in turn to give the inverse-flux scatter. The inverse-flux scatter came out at 0.0034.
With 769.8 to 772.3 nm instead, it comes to 0.0104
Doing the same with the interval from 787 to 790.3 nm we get 0.0030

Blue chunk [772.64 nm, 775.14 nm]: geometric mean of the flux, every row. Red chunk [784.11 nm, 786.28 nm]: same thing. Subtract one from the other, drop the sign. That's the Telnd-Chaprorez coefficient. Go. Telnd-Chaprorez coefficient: 0.22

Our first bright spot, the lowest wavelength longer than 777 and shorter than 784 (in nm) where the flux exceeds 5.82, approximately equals 777.102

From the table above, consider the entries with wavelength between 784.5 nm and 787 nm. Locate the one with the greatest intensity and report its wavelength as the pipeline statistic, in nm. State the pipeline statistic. 786.825 nm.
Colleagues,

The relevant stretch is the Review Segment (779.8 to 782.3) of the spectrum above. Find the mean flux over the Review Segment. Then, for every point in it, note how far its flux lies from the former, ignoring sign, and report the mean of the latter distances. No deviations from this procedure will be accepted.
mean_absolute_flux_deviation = 0.15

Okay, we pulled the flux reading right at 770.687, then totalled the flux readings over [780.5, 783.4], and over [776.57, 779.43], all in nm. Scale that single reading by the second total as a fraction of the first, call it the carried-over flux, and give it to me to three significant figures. 5.52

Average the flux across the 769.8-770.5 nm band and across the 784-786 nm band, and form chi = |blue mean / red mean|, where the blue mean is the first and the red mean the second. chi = 0.89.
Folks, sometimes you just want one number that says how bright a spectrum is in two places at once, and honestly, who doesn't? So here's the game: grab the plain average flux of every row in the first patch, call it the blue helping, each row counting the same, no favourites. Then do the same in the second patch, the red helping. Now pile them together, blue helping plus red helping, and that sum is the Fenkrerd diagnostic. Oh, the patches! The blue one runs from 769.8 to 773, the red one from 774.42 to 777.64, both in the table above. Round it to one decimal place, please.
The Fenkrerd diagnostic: 11.5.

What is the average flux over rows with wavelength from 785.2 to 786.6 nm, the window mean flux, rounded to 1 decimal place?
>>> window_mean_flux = 6.1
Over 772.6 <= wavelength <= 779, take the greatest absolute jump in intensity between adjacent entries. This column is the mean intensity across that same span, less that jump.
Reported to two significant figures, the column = 5.3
